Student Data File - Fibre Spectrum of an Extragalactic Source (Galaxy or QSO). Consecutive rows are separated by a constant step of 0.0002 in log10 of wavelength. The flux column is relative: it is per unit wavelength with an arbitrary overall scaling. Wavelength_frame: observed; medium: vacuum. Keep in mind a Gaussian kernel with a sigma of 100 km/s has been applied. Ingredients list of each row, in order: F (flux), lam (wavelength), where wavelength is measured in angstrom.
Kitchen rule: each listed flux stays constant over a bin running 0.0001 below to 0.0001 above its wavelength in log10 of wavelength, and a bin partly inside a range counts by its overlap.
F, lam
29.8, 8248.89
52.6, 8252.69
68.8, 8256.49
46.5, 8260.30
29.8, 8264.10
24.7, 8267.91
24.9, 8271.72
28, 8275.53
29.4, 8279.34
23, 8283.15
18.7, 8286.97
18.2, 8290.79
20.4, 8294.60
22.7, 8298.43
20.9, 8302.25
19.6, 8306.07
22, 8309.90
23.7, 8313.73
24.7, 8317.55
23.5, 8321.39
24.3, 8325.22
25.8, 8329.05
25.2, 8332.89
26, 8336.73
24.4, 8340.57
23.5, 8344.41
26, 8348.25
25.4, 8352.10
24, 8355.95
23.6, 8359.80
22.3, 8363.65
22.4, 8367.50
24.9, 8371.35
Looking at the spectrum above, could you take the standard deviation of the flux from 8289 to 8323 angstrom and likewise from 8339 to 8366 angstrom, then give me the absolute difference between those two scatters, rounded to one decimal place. 0.9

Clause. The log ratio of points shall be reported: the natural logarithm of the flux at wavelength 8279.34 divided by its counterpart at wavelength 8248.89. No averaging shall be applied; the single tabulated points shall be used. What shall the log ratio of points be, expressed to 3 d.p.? -0.014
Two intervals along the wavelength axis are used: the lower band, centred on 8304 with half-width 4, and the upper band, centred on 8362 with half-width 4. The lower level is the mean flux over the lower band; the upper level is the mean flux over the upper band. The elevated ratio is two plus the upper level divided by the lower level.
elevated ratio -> 3.13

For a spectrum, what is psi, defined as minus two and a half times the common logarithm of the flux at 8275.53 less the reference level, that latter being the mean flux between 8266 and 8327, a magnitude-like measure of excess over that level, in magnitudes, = -1.7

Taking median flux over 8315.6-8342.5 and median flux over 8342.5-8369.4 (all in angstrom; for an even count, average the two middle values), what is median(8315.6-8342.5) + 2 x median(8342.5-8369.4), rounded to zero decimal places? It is 72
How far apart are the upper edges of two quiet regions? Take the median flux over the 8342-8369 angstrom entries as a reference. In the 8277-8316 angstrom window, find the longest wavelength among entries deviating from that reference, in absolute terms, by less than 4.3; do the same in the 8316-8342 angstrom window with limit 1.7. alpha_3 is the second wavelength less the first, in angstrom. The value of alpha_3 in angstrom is 26.8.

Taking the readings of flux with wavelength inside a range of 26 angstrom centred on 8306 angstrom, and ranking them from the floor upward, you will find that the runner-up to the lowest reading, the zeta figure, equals 20.4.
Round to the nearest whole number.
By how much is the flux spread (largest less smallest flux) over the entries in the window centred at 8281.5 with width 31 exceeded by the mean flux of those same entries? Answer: 12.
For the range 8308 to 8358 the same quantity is 20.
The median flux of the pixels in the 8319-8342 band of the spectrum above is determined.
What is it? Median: 24.8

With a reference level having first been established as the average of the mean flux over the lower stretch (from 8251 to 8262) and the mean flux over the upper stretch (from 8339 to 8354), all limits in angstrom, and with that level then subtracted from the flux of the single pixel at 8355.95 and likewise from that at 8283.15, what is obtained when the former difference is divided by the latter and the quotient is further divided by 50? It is 0.019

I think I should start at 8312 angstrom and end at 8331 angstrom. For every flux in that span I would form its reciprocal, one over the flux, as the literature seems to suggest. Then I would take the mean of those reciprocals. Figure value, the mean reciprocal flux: 0.0410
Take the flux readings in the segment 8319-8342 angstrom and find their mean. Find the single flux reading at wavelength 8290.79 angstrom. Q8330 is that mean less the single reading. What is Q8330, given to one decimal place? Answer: 6.7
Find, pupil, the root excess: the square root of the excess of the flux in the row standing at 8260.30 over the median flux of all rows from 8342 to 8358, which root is 4.7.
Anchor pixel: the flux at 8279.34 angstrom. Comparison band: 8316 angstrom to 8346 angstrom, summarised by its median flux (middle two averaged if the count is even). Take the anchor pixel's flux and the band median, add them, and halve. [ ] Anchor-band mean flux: 27.0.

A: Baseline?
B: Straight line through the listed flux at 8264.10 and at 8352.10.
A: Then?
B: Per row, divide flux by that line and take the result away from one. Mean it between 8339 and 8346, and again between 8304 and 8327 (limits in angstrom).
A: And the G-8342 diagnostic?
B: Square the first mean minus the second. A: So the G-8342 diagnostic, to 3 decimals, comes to 0.007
